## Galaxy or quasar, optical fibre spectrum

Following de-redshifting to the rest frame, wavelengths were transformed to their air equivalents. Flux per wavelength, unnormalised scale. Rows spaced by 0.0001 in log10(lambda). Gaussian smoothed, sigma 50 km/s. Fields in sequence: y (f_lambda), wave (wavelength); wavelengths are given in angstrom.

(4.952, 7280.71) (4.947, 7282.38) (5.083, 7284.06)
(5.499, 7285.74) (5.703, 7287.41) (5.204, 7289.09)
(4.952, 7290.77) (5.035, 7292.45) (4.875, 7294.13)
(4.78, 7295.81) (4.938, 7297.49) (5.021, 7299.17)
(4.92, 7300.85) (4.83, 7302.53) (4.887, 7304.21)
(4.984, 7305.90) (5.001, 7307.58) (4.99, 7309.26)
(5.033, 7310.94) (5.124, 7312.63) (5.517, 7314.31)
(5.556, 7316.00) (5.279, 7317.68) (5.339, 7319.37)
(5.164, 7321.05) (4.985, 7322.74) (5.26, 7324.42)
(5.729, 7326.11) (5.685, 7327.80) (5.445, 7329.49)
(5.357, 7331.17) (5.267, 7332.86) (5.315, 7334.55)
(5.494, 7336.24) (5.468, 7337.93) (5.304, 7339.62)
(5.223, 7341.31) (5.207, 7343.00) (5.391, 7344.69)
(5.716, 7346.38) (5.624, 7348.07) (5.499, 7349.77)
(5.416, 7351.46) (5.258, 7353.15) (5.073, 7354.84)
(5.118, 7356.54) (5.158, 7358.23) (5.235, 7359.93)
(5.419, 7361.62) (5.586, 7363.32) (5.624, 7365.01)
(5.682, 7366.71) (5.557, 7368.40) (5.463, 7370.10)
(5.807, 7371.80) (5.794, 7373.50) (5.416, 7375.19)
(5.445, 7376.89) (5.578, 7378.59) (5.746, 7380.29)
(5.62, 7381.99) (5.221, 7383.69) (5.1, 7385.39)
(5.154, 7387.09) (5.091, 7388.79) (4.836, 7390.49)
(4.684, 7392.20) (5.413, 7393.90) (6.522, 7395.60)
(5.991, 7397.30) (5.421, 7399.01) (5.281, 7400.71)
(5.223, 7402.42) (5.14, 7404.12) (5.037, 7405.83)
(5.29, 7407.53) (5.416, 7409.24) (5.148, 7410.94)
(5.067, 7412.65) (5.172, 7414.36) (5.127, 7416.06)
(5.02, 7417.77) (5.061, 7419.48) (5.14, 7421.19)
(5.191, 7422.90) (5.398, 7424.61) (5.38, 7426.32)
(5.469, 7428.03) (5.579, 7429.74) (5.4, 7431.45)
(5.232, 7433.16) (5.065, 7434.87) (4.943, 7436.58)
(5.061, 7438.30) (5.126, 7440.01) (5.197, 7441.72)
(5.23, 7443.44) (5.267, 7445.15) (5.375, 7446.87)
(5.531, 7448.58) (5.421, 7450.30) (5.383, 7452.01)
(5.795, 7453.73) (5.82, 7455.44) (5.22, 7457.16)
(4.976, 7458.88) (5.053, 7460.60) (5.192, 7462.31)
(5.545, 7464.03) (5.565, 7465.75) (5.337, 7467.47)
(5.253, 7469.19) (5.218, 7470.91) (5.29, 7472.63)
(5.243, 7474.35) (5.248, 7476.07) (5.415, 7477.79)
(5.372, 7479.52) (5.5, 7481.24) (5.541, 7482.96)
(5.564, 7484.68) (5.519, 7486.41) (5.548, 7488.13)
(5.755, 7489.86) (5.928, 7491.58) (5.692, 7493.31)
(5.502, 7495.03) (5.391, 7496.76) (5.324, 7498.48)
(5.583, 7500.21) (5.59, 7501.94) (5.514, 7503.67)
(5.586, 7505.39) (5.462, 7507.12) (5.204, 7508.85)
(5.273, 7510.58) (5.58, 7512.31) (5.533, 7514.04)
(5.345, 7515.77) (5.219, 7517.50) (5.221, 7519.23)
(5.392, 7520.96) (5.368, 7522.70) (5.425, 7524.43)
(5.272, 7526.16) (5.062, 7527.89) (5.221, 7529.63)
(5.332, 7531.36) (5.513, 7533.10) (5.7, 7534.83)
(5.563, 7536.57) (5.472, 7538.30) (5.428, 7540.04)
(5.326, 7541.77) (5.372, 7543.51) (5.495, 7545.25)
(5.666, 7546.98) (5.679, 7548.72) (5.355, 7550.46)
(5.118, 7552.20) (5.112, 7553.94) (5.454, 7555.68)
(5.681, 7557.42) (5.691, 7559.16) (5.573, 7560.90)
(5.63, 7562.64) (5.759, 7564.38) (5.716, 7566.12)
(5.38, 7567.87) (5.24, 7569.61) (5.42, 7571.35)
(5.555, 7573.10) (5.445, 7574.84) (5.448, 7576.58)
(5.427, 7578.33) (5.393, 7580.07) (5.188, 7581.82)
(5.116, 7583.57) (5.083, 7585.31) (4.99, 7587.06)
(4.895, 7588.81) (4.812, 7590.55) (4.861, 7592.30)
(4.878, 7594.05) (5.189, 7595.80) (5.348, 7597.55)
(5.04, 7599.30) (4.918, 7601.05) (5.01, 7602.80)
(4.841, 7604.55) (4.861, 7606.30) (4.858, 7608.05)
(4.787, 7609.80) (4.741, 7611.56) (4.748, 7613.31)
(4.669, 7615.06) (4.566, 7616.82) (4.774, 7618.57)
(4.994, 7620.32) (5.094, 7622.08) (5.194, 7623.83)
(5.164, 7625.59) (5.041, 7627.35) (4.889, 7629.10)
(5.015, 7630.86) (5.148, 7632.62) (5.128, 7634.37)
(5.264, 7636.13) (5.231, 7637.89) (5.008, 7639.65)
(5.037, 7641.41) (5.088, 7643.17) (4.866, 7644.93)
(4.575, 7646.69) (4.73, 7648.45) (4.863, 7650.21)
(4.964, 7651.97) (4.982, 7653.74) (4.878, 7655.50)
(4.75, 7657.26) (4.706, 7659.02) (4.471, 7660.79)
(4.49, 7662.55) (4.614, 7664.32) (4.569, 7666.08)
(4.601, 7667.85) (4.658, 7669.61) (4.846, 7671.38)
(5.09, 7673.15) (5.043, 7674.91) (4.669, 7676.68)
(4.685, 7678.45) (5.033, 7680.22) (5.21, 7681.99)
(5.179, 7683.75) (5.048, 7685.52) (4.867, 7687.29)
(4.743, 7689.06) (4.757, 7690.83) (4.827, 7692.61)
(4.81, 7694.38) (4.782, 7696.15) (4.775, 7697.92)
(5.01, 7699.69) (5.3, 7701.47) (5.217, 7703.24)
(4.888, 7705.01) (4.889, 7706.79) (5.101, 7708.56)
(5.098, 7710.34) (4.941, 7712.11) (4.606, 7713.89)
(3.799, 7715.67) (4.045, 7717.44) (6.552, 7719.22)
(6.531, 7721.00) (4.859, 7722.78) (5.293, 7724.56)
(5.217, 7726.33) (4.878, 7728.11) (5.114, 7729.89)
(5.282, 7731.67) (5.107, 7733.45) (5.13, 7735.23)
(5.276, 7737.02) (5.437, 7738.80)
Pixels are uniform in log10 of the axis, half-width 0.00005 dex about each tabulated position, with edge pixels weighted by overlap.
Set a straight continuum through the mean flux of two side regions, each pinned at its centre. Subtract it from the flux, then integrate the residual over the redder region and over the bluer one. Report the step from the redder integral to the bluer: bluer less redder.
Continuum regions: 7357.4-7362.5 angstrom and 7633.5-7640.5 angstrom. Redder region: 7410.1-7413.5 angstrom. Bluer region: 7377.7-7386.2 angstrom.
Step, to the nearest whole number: 2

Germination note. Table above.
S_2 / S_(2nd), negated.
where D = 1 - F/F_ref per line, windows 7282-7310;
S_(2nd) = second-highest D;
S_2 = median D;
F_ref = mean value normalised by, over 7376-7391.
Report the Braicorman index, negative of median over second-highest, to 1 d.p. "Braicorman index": -0.7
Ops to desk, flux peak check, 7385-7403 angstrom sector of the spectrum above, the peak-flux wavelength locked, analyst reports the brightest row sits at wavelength 7395.60 angstrom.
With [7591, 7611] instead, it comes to 7597.55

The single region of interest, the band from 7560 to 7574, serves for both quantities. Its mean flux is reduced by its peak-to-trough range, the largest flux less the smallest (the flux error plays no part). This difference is 5.0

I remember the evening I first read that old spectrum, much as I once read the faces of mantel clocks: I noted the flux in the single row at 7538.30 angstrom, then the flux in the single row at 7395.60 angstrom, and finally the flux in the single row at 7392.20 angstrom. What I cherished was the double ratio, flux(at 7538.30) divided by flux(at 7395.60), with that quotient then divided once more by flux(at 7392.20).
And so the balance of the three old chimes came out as 0.179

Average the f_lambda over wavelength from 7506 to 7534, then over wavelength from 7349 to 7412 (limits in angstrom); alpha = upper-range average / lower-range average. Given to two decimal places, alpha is 0.99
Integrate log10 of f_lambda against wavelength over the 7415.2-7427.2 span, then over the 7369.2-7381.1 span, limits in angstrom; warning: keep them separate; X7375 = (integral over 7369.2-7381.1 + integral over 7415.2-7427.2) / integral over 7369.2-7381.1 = 1.96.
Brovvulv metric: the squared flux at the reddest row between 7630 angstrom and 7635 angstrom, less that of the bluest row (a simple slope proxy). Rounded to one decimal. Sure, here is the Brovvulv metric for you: 1.1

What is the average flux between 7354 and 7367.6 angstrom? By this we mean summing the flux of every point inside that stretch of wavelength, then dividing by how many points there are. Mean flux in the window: 5.36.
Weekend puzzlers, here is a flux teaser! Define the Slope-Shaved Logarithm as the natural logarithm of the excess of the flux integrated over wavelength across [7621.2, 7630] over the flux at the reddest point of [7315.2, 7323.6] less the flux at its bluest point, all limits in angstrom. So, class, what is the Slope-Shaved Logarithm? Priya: 3.81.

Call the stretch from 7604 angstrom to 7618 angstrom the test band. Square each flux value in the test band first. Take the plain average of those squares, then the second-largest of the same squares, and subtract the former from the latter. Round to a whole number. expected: 1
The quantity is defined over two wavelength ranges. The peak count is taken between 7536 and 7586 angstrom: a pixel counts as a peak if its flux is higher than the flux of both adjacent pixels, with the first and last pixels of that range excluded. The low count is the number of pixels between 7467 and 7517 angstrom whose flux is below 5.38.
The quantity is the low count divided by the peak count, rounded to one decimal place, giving 2.2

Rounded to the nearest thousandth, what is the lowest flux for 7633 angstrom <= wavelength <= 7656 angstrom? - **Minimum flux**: 4.575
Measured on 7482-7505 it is 5.324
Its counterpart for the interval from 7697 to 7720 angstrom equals 3.799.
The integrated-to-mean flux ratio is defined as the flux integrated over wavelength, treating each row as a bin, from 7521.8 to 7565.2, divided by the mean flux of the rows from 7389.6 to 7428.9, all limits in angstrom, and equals 45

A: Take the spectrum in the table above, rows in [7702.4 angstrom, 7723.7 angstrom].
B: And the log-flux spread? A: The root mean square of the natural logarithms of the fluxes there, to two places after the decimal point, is 1.61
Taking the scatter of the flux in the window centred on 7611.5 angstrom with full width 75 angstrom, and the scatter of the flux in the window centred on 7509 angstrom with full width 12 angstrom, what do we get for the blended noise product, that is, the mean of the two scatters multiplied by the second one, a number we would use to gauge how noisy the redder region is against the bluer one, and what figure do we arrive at 0.03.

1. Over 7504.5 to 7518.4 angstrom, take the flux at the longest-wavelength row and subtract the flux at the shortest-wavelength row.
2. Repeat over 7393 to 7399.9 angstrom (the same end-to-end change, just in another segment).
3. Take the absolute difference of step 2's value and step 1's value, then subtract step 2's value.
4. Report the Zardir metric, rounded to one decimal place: 0.4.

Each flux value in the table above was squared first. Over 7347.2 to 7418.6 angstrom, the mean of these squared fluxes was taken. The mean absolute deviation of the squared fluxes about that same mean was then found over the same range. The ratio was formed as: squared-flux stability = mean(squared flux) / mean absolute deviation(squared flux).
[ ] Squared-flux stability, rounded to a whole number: 11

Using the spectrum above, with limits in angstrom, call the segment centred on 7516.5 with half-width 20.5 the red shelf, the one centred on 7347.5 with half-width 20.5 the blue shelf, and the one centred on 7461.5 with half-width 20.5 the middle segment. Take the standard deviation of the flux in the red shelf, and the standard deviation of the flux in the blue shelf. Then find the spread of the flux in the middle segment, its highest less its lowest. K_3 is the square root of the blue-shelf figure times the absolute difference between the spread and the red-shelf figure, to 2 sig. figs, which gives 0.36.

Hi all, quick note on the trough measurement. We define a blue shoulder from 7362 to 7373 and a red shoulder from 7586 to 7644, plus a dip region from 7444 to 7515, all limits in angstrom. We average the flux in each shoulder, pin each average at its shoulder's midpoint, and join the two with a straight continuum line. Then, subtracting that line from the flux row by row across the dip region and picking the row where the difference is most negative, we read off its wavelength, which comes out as 7458.88 angstrom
